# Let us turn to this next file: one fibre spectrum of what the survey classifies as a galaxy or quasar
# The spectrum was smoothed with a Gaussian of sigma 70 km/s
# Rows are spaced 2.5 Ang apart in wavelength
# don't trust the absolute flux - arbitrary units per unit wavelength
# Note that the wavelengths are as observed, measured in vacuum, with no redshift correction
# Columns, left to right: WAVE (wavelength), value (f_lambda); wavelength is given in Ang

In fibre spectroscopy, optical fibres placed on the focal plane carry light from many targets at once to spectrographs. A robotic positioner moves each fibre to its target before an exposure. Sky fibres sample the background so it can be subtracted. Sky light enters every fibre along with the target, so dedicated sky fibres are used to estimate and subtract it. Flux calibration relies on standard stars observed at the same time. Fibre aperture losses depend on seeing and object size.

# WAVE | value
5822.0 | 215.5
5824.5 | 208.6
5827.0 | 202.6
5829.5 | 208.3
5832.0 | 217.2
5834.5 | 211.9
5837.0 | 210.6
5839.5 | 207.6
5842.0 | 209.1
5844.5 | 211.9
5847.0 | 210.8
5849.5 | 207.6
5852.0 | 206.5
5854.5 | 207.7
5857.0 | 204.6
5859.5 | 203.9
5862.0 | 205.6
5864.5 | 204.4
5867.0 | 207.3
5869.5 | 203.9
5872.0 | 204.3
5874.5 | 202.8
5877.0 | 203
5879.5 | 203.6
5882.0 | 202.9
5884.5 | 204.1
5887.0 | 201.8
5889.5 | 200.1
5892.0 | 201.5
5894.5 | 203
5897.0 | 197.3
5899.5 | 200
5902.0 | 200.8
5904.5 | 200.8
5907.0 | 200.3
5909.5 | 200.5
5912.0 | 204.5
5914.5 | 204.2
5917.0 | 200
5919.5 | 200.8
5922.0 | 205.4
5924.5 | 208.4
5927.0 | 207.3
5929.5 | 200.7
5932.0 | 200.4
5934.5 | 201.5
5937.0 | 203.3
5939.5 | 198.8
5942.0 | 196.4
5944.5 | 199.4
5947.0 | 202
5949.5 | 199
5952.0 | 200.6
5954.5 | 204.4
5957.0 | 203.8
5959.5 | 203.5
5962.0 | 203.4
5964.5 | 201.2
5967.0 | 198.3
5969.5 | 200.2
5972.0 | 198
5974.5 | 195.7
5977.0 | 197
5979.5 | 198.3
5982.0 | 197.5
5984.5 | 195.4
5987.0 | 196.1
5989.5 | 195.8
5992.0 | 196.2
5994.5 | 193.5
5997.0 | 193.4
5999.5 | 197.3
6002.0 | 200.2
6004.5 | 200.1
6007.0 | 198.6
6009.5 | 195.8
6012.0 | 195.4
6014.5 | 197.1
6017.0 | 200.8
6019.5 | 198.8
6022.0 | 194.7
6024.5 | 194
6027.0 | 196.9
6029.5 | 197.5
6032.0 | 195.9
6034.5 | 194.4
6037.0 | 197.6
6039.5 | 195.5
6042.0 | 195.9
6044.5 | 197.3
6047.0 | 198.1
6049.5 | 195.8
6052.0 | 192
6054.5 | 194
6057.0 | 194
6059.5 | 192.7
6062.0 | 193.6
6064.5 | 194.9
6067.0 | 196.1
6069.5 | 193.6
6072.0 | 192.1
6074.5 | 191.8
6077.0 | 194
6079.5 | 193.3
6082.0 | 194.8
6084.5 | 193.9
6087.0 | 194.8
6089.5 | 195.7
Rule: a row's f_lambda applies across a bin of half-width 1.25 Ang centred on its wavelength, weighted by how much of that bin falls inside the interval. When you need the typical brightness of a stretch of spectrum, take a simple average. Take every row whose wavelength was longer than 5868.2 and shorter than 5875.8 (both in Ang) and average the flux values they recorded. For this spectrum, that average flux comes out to 204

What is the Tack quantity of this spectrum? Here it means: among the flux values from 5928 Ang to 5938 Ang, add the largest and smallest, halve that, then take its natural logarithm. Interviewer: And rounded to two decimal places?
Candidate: 5.31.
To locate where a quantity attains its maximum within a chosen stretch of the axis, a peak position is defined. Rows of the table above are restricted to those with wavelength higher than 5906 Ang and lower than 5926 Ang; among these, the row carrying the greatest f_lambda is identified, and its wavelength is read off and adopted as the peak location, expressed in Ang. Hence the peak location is 5924.5 Ang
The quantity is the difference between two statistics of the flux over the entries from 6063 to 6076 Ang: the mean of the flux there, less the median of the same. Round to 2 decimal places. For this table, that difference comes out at 0.10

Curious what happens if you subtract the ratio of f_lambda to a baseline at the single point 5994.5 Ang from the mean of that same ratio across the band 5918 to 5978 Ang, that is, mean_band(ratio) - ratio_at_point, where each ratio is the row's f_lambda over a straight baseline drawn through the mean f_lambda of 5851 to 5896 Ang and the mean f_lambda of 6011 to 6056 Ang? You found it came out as 0.028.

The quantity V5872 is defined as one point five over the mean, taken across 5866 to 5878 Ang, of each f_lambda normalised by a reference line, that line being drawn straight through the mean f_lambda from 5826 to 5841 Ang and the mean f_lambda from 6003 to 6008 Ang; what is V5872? 1.52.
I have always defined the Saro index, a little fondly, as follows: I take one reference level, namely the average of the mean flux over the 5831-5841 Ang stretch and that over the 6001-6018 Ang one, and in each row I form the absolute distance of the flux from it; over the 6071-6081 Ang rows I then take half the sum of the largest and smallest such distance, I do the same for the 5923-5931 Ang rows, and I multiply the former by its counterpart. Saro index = 40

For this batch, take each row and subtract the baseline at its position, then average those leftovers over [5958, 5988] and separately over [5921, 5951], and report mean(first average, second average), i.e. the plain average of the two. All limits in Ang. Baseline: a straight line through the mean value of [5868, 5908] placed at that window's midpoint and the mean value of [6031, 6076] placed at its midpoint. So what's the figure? 1.28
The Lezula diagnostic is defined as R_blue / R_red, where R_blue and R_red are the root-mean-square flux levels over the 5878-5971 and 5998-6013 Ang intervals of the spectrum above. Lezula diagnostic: 1.02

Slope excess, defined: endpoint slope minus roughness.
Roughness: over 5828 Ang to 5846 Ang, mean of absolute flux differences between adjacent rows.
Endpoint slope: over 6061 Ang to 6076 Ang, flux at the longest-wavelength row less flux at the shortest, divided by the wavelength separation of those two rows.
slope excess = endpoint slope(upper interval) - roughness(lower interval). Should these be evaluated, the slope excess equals -3.9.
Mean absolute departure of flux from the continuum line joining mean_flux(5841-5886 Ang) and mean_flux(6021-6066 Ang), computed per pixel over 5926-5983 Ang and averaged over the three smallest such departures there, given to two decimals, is 0.25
